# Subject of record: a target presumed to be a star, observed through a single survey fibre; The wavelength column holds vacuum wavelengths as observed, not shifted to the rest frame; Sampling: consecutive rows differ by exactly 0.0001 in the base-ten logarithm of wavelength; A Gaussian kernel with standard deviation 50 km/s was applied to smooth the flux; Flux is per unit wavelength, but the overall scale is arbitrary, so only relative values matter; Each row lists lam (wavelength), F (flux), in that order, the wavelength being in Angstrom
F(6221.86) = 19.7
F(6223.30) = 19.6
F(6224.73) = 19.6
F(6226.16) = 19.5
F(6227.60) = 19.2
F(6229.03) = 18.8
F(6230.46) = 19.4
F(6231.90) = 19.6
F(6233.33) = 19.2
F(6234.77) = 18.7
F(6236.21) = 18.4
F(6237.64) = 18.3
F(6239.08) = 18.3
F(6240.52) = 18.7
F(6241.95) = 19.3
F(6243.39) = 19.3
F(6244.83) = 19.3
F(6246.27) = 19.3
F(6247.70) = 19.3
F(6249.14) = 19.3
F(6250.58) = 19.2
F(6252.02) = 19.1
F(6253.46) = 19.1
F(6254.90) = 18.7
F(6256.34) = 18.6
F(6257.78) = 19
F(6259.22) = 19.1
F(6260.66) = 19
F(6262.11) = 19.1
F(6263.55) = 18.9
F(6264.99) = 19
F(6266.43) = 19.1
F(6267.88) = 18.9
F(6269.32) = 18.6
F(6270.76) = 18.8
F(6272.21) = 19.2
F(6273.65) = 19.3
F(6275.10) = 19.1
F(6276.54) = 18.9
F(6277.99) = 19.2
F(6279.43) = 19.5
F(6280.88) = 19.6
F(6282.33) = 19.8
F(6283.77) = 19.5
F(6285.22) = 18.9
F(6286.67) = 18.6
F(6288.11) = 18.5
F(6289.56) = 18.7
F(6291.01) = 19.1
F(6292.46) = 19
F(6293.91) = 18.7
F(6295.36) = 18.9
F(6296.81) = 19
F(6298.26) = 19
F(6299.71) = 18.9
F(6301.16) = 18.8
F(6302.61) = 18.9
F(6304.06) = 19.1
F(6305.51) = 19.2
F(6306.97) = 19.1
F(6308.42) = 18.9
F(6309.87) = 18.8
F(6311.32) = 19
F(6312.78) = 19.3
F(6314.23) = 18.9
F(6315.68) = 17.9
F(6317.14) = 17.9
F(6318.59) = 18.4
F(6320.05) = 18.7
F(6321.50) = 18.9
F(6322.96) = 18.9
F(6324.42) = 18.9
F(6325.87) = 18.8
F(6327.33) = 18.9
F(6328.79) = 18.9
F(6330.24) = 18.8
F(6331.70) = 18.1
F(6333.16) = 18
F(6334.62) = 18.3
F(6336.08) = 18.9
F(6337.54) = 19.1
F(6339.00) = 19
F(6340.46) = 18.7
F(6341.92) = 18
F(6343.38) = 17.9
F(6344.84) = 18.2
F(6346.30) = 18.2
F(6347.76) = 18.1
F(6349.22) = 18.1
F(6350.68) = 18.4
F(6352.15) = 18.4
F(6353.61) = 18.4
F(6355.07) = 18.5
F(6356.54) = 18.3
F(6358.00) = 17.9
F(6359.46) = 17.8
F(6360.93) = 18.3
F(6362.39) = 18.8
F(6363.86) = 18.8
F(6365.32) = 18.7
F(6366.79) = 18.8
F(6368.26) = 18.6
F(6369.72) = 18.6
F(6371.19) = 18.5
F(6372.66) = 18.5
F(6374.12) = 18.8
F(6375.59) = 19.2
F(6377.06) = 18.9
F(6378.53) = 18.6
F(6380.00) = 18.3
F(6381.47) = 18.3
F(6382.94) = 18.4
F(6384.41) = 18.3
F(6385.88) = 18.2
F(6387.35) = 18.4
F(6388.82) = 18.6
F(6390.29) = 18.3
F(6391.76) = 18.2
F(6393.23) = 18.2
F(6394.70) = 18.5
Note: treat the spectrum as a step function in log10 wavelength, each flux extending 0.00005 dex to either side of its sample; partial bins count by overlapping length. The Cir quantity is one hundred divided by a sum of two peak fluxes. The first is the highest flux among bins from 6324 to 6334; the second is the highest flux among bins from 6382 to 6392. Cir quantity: 2.67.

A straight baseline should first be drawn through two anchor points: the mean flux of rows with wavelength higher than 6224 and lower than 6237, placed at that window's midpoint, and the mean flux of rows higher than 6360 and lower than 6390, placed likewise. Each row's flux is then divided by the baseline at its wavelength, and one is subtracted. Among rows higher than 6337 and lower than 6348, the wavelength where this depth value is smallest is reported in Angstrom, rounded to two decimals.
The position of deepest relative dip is 6343.38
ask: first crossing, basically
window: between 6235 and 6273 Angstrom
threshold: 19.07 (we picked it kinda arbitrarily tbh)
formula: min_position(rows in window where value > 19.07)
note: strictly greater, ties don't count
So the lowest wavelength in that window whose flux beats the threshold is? 6241.95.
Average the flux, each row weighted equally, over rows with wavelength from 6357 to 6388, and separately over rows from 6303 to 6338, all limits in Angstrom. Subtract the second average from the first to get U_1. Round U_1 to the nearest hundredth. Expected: -0.23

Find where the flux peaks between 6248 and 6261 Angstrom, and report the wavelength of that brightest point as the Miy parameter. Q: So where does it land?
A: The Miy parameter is 6249.14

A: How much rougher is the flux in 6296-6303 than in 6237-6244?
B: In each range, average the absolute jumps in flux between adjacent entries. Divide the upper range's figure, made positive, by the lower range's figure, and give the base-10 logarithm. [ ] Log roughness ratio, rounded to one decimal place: -0.5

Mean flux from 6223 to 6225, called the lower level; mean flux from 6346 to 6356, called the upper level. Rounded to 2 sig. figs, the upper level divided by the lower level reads 0.93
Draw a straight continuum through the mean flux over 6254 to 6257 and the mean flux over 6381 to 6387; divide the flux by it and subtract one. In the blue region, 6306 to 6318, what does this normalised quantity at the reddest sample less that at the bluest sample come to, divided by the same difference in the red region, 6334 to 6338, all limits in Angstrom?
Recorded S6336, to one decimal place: -1.4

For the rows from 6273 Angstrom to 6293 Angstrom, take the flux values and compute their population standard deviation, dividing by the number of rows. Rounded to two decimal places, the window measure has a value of 0.37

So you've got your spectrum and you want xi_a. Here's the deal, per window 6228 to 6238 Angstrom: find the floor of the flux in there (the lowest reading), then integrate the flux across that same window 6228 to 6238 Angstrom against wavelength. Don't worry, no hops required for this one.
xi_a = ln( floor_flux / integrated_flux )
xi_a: -2.3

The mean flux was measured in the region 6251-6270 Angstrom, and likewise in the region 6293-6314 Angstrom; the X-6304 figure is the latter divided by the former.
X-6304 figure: 1.00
